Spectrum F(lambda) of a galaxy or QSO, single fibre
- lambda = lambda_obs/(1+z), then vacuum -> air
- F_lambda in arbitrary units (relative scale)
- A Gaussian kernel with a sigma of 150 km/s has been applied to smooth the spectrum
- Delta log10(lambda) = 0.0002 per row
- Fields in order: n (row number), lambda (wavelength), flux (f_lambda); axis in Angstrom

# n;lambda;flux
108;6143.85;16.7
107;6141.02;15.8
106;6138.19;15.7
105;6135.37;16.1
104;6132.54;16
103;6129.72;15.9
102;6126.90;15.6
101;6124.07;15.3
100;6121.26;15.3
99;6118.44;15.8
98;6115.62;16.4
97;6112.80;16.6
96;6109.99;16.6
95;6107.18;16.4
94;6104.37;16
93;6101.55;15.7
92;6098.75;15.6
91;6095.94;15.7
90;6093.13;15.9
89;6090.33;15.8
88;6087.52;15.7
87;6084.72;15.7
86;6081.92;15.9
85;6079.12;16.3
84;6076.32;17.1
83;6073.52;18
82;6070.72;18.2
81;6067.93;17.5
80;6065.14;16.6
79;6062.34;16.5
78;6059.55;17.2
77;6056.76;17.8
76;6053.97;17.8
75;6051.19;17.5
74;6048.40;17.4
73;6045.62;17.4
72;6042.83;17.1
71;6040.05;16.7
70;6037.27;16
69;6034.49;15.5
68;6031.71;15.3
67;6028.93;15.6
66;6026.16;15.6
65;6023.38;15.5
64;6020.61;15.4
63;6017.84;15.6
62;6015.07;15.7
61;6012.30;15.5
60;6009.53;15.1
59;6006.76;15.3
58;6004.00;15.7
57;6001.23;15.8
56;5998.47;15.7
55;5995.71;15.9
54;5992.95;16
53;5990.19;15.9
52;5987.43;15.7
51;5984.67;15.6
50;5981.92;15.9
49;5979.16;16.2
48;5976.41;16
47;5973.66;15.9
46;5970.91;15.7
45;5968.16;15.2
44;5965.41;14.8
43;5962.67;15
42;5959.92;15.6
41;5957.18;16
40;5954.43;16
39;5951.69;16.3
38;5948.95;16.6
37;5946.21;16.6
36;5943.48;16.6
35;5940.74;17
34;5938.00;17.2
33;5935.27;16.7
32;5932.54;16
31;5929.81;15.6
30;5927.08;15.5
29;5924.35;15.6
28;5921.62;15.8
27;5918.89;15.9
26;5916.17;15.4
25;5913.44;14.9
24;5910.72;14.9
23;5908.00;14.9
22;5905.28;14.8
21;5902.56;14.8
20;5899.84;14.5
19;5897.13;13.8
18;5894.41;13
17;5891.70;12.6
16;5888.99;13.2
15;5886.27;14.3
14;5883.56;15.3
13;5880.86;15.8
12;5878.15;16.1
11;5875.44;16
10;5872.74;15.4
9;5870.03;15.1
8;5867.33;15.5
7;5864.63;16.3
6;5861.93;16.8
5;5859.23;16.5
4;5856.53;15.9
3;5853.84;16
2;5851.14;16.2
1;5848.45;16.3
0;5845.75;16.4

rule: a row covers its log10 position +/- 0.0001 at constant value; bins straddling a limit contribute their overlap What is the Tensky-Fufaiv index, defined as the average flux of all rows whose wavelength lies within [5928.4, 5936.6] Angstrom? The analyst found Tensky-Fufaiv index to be 16.1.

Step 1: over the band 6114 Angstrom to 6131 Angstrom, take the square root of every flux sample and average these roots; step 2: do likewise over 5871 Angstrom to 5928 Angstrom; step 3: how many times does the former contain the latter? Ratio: 1.03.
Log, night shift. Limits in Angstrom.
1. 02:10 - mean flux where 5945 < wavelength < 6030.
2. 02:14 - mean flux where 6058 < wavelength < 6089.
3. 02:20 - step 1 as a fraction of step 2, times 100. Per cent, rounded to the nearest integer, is 94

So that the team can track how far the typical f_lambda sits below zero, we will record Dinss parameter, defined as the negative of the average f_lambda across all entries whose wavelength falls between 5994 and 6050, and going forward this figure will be -15.9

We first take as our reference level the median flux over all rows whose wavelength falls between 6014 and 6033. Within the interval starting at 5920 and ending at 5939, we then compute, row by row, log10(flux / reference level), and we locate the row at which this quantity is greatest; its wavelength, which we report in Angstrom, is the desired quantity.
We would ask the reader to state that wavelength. 5938.00 Angstrom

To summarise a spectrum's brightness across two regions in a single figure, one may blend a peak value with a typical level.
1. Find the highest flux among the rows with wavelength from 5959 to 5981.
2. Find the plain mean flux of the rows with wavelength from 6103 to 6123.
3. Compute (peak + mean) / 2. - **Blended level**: 16.2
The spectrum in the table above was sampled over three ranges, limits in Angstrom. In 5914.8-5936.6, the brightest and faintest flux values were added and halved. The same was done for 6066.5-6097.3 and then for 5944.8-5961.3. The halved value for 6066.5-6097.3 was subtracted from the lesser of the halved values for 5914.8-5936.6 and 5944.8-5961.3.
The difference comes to -0.9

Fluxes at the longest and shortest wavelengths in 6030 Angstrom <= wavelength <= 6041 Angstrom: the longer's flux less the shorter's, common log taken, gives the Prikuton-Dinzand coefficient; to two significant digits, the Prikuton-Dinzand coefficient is 0.15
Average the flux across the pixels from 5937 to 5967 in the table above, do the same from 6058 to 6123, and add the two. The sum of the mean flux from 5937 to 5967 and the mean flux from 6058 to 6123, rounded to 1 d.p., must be 32.5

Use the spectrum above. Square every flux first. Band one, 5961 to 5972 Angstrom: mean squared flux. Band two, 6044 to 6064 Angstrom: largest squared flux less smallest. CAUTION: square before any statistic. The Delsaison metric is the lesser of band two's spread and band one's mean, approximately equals 45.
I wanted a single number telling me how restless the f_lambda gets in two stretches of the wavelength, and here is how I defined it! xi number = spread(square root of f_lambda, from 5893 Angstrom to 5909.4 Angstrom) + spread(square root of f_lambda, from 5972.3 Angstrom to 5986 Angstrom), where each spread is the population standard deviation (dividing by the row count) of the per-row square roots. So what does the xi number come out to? 0.12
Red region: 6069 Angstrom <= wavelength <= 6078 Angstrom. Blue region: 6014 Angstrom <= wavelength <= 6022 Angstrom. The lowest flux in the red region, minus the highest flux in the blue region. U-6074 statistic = 1.4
